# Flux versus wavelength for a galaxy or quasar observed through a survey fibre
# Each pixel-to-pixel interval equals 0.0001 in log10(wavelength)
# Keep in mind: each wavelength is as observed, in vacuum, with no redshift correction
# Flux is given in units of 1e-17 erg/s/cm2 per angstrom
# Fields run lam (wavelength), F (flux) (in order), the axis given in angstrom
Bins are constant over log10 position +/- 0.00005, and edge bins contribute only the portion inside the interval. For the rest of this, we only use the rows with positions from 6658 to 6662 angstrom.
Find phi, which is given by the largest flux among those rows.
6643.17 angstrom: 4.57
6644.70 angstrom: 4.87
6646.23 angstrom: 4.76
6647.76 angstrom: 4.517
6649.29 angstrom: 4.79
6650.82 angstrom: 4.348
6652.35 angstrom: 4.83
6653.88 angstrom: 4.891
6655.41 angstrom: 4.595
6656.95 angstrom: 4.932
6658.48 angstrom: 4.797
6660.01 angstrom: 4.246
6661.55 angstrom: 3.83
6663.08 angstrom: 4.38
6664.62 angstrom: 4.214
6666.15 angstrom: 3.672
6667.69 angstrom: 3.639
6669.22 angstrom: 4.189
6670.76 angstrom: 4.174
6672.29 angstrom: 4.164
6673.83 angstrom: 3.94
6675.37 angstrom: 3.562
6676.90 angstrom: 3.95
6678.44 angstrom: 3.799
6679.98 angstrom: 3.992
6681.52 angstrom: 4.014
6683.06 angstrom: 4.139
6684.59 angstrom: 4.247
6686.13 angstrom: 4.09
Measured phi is 4.797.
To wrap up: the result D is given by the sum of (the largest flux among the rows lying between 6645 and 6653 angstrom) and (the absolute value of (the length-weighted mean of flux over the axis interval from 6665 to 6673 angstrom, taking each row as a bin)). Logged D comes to 8.8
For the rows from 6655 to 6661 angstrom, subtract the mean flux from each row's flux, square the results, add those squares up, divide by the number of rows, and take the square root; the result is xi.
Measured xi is 0.26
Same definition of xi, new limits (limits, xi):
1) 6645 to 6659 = 0.18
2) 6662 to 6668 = 0.33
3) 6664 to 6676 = 0.26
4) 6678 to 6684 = 0.12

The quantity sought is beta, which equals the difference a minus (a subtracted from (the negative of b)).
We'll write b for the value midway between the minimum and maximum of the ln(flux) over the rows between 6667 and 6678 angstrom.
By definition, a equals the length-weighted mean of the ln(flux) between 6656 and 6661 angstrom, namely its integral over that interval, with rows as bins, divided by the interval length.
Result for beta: 4.40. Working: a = 1.53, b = 1.351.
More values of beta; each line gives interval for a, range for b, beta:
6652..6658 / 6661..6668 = 4.52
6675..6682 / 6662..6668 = 4.09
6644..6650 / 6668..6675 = 4.51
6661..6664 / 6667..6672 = 4.19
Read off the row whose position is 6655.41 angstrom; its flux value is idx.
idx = 4.595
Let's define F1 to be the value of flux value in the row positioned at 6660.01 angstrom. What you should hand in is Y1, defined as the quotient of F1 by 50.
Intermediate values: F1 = 4.246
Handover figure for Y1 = 0.085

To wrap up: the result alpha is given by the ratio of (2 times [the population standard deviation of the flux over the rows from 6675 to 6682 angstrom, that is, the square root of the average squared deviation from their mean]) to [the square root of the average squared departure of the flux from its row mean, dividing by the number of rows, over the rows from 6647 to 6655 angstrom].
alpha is 1.6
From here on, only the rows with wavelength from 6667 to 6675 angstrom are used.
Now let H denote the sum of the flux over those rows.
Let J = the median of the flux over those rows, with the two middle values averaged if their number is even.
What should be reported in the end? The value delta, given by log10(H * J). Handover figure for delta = 1.923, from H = 20.1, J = 4.16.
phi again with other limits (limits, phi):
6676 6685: 4.247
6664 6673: 4.214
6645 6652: 4.79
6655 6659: 4.932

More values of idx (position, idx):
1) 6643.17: 4.57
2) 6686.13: 4.09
